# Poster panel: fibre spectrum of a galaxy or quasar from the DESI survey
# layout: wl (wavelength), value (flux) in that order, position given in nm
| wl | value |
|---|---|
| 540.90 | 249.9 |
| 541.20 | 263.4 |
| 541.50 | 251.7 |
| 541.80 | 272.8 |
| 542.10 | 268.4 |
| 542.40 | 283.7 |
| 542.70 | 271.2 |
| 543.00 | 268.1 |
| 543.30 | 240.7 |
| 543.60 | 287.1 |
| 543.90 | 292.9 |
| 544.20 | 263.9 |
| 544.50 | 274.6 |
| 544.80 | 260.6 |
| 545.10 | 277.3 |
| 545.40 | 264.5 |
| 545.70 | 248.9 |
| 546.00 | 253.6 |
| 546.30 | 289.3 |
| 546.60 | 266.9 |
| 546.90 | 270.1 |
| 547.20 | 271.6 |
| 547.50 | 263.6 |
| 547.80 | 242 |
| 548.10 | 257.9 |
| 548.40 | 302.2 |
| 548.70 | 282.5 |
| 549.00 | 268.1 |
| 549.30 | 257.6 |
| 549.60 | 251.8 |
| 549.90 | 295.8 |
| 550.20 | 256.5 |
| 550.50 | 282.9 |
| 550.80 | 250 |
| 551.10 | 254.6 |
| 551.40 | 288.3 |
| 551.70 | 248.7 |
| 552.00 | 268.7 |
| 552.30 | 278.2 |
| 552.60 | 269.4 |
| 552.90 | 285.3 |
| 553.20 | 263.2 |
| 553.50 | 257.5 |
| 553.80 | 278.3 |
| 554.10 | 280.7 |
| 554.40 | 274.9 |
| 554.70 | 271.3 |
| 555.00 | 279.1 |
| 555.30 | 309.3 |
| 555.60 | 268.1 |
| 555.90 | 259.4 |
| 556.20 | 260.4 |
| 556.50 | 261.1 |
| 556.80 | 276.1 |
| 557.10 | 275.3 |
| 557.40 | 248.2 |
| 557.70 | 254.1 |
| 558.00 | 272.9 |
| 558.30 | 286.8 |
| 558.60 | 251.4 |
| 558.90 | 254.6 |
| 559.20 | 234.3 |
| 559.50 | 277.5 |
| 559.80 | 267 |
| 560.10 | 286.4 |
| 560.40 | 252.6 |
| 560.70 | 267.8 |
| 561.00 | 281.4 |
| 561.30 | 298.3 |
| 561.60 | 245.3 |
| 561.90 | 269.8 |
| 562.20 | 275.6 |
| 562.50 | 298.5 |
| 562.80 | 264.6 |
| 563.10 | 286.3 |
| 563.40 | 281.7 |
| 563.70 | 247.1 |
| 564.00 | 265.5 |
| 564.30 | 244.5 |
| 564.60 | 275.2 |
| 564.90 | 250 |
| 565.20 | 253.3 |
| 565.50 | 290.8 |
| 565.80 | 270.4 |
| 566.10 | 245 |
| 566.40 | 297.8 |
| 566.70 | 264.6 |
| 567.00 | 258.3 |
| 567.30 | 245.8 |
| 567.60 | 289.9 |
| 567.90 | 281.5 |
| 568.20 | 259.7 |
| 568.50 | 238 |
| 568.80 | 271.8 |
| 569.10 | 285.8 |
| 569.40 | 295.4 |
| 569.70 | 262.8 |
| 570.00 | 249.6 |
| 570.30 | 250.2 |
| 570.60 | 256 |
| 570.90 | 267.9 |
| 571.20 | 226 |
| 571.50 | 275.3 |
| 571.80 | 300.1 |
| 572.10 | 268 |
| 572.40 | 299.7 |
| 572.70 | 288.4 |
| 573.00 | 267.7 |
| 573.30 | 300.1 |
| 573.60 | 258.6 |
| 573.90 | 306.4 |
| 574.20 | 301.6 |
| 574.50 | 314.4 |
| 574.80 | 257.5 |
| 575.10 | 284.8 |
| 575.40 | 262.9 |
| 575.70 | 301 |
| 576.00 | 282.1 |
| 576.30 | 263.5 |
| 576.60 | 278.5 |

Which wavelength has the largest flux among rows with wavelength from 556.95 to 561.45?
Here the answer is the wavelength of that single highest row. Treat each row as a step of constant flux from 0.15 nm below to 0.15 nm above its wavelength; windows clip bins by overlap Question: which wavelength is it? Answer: 561.30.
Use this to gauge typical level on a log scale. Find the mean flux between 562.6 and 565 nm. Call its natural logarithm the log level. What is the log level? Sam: 5.58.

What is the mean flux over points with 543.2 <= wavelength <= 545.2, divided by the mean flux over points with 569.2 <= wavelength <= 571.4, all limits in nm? 1.05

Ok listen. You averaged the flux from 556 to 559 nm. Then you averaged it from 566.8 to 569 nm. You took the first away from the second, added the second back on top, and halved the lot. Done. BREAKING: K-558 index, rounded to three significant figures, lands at 132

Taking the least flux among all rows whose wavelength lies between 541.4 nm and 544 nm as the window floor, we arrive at 240.7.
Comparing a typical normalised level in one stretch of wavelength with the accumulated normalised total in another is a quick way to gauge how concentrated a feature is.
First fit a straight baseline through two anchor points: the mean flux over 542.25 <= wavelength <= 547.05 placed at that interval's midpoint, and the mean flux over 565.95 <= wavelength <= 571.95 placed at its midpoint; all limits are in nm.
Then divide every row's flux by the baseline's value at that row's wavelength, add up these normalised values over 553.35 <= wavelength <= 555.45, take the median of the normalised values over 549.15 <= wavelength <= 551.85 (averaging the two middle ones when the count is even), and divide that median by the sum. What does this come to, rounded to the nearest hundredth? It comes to 0.13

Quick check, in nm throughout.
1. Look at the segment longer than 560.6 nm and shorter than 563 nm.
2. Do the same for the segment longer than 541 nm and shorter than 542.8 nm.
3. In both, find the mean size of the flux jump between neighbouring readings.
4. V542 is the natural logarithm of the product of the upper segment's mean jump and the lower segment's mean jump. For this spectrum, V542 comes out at 5.76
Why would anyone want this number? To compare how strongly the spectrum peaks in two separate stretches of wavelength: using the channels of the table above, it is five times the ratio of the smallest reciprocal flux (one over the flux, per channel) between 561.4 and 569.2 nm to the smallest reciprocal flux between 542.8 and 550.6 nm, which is 5.06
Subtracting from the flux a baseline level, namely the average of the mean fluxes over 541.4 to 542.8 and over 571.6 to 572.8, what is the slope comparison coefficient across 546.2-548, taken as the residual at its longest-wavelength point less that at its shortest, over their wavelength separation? -32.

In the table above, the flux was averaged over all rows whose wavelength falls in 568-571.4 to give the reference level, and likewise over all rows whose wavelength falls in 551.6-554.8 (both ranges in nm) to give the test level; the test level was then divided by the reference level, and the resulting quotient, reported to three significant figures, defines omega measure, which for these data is 1.04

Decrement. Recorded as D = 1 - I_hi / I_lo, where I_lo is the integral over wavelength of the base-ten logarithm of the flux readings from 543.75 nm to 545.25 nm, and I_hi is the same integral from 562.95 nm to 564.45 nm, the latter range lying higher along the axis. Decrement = 0.006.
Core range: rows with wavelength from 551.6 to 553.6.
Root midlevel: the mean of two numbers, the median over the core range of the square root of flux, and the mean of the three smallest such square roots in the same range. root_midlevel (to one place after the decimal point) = 16.2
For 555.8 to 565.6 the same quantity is 15.9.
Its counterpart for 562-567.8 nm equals 16.0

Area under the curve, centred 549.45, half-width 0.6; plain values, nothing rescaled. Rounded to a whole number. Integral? 322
